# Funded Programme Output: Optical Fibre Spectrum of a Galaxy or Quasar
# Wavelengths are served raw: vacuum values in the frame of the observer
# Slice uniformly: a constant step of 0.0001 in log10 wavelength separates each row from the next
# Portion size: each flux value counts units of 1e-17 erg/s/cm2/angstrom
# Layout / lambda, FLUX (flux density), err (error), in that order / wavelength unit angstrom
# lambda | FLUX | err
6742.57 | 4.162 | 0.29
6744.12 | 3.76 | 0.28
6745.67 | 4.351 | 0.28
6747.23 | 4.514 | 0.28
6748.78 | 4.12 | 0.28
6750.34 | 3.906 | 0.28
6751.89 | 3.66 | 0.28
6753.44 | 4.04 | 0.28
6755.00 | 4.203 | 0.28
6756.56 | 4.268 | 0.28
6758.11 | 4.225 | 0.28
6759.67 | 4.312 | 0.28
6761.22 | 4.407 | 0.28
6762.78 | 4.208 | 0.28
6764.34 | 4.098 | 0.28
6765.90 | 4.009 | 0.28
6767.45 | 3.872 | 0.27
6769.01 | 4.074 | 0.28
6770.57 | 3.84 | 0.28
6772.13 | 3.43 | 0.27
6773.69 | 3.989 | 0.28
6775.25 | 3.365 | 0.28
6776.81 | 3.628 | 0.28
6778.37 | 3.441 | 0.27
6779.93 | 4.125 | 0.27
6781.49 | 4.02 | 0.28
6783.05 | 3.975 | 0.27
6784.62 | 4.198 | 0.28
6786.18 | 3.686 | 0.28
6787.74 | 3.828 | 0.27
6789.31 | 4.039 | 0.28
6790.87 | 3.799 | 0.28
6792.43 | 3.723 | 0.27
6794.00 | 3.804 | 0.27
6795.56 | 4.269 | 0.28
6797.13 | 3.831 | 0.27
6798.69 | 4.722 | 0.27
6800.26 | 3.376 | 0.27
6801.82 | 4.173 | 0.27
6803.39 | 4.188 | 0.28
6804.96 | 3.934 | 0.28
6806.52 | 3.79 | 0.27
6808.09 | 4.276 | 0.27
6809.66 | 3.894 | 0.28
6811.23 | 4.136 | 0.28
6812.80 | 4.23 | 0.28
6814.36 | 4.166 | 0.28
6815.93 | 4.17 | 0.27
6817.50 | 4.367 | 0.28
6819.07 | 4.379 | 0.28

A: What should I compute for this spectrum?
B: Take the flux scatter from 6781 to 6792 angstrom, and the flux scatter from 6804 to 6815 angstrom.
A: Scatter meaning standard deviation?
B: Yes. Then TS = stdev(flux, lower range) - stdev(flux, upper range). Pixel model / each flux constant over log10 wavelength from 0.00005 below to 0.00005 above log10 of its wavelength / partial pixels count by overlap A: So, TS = -0.01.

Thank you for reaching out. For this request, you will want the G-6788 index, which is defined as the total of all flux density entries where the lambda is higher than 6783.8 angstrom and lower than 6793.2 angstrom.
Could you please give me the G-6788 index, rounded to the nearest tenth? 23.3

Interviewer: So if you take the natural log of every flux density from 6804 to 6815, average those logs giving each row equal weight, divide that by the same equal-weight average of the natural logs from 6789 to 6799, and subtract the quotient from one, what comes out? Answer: -0.01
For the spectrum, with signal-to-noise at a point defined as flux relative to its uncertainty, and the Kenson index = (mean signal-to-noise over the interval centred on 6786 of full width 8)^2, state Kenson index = 204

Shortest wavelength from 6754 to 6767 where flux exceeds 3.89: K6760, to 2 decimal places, 6755.00 angstrom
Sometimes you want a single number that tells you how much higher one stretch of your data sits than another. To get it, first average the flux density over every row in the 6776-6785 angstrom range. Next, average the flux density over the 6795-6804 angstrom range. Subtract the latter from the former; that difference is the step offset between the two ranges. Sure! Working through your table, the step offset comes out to -0.20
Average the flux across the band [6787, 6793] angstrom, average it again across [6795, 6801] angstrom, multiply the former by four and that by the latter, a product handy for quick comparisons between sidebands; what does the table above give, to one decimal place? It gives 62.3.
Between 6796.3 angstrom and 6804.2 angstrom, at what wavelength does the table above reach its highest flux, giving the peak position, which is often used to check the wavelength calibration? 6798.69 angstrom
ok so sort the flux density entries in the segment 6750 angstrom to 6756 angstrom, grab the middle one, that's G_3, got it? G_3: 3.97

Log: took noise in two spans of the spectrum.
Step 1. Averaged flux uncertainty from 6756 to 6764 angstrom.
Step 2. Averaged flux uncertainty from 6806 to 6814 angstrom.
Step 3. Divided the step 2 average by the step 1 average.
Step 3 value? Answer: 0.99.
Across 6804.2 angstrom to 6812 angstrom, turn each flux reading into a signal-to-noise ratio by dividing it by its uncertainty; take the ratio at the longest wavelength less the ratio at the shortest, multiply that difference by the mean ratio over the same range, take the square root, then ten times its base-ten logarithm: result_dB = 5.1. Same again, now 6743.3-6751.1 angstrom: 4.4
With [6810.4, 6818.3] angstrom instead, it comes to 5.5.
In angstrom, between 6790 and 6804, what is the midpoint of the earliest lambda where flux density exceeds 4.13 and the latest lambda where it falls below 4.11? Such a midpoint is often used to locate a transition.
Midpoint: 6797.9 angstrom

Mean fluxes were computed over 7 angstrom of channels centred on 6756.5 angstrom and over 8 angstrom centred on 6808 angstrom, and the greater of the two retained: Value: 4.21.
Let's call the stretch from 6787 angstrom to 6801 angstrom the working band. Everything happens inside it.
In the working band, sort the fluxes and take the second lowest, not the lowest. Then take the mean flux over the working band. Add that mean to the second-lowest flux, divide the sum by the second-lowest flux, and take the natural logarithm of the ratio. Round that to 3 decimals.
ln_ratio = 0.721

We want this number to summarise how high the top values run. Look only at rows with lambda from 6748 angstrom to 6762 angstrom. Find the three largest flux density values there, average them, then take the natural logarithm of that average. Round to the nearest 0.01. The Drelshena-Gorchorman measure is 1.47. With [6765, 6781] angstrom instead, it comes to 1.40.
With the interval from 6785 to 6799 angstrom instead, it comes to 1.47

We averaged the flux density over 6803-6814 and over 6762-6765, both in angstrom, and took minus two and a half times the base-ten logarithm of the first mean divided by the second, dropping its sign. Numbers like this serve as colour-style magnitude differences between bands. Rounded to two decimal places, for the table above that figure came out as 0.02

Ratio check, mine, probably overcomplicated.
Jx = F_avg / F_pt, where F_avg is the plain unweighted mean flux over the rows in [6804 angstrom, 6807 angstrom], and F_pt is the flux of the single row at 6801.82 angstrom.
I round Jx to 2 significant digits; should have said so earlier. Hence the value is 0.93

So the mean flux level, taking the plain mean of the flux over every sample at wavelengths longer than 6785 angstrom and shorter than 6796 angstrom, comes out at 3.88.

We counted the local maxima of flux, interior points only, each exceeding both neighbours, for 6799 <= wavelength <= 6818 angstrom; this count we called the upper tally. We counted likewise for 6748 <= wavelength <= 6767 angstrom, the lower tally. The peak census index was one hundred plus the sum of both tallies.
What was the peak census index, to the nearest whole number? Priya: 105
